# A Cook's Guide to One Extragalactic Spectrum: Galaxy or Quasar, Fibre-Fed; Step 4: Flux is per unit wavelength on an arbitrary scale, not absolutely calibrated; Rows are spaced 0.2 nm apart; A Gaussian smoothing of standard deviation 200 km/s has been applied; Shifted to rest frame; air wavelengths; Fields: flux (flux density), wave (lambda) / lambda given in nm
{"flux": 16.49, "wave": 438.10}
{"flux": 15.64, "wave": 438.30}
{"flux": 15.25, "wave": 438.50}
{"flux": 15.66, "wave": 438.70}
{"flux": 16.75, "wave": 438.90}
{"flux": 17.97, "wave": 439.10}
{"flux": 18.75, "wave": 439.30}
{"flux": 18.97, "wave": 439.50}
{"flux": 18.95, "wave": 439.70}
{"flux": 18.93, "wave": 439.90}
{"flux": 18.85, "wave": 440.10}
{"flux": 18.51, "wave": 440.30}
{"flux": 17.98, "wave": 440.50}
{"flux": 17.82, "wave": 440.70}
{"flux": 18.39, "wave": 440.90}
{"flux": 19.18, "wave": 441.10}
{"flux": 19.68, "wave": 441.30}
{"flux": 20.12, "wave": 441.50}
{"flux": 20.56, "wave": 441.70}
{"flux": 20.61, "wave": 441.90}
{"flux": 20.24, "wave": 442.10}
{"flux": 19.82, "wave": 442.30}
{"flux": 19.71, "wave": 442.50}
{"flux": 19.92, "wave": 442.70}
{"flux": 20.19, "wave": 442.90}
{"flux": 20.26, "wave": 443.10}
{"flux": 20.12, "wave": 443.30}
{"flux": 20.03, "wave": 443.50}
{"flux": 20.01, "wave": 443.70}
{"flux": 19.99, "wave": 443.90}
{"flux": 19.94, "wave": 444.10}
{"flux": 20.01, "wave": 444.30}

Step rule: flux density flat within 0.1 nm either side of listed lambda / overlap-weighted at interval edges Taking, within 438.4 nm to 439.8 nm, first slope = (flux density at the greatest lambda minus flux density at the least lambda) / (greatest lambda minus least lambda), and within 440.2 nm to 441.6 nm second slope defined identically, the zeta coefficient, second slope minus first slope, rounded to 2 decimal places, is -1.74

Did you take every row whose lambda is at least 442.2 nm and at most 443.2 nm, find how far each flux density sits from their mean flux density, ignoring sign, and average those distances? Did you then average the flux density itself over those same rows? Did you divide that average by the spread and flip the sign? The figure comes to -102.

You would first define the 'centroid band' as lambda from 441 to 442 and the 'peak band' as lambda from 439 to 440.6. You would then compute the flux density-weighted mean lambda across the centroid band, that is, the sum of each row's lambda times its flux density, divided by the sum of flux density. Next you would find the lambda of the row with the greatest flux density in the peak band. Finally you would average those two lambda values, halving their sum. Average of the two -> 440.50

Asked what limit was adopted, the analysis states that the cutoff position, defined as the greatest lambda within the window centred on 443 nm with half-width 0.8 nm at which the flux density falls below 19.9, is 442.50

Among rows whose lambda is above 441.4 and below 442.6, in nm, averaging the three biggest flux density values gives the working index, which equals 20.5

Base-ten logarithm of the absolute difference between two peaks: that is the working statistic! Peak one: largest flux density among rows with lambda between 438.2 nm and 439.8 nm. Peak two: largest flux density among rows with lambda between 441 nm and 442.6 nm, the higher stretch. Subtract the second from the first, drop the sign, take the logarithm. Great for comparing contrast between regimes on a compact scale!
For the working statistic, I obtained 0.21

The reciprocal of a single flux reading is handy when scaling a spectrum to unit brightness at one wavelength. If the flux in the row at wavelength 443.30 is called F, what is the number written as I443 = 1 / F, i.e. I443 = 0.0497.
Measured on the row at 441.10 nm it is 0.0521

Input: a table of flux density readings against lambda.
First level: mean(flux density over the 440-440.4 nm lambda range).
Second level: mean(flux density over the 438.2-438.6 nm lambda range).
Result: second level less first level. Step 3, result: -3.2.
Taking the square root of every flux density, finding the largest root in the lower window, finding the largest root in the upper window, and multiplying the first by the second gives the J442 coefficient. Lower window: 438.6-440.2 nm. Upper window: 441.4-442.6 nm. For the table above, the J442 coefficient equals 19.8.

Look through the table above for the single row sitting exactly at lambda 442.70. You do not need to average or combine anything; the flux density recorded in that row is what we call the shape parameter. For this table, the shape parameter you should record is 19.92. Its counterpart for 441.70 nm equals 20.56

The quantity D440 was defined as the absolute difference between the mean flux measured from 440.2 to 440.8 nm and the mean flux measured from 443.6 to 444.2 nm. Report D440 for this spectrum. 1.9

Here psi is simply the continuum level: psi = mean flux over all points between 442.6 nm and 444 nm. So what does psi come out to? 20.1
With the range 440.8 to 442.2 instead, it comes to 19.8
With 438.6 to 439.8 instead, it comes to 17.8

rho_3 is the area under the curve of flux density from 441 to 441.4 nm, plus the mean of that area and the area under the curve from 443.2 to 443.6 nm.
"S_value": 15.7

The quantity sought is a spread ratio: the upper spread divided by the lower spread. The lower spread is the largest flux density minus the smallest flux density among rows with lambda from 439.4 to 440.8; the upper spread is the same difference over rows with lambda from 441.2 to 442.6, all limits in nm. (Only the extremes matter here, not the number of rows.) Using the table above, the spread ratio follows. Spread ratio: 0.81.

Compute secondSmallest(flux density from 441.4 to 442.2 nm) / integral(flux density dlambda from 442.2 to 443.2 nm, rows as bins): 1.01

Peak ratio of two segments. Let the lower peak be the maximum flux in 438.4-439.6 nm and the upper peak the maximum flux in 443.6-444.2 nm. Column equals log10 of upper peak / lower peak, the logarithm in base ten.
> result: 0.023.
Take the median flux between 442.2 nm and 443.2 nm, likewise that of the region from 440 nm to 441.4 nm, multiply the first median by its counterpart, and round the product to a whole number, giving 369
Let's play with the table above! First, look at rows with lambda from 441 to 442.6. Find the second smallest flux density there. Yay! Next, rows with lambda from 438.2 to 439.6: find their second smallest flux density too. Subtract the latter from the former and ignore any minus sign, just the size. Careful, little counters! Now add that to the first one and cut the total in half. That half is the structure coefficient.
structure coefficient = 11.9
